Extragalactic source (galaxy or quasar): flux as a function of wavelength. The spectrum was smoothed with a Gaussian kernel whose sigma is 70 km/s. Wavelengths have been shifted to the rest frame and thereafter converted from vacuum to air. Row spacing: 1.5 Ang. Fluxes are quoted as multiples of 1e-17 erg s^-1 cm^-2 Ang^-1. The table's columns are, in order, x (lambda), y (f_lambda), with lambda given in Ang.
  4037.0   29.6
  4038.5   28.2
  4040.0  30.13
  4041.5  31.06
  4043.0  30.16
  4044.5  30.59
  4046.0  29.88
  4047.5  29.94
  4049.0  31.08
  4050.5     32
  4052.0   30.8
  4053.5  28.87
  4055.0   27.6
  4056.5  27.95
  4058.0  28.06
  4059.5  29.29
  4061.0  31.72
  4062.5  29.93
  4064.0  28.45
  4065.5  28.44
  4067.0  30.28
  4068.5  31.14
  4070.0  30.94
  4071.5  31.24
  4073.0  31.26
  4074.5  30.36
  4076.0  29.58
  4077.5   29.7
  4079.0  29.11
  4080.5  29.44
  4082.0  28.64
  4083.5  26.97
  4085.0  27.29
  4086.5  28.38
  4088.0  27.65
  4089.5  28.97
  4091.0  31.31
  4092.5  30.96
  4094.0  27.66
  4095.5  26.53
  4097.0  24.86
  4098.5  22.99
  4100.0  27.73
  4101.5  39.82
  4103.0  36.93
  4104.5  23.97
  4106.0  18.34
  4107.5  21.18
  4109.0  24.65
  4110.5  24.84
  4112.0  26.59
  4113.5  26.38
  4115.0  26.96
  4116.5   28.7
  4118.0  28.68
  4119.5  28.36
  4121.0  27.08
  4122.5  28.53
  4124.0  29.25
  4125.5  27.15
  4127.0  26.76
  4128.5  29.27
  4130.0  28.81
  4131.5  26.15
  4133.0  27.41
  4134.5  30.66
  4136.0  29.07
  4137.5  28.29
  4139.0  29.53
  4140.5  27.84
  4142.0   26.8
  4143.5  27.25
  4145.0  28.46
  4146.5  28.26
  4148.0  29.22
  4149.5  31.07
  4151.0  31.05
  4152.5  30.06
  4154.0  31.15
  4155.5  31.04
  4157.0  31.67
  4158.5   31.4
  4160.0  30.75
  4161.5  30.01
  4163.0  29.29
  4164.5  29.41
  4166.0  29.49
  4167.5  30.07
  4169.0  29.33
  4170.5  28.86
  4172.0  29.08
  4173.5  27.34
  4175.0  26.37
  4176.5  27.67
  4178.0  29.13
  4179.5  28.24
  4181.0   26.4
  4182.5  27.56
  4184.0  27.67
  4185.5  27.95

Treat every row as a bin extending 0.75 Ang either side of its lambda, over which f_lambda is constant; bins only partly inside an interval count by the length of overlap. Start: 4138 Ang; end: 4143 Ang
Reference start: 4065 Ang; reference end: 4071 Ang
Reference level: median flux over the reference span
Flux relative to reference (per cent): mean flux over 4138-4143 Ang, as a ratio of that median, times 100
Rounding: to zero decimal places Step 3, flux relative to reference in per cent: 92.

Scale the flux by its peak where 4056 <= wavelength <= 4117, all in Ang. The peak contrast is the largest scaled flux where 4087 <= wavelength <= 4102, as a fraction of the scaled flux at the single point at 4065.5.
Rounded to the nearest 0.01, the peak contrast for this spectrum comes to 1.40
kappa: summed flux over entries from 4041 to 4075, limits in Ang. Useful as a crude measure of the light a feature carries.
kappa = 691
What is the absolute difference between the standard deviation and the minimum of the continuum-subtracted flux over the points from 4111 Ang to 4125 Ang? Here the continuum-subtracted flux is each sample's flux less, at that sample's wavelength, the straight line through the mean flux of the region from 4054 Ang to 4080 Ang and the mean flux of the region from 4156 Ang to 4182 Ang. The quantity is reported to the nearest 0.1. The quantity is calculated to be 4.1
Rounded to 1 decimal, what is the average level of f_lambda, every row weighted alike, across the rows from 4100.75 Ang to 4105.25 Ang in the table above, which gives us 33.6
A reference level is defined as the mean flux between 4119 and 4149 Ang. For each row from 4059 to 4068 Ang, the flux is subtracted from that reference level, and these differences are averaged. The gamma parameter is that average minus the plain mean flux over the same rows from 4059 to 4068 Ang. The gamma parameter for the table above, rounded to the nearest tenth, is -31.2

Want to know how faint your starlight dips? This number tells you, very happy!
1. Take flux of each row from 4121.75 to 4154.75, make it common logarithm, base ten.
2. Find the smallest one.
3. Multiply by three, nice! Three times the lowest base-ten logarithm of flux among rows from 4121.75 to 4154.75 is 4.25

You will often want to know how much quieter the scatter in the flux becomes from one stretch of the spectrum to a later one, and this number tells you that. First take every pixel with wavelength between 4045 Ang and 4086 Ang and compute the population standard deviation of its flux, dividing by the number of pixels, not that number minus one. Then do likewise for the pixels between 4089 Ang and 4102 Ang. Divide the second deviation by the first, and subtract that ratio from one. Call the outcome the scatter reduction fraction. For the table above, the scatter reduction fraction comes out -2.35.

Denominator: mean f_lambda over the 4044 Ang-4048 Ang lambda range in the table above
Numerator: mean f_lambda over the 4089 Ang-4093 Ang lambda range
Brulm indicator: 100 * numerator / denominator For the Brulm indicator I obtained 101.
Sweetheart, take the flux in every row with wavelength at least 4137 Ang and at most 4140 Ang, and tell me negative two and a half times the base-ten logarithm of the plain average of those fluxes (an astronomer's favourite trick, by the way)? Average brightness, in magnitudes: -3.65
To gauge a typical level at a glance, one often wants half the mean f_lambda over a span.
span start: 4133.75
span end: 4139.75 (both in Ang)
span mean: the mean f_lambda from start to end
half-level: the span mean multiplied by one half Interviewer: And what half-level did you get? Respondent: 14.69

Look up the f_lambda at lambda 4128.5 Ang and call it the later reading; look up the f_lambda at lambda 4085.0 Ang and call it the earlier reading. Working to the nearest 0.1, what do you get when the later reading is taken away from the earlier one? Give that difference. -2.0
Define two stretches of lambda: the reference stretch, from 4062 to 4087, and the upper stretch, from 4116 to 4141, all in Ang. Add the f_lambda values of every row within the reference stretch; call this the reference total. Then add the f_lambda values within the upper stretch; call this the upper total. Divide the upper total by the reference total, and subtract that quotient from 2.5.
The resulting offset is 1.54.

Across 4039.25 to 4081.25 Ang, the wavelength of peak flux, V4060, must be 4050.5 Ang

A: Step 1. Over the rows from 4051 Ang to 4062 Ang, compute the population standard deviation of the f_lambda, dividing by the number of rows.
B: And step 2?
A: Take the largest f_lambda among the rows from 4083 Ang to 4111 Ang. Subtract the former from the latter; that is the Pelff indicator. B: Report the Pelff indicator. 38.4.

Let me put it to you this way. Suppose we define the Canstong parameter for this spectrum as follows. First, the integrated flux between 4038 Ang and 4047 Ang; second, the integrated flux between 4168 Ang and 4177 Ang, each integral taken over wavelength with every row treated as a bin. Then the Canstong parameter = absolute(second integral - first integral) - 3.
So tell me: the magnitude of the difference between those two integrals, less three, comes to 14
